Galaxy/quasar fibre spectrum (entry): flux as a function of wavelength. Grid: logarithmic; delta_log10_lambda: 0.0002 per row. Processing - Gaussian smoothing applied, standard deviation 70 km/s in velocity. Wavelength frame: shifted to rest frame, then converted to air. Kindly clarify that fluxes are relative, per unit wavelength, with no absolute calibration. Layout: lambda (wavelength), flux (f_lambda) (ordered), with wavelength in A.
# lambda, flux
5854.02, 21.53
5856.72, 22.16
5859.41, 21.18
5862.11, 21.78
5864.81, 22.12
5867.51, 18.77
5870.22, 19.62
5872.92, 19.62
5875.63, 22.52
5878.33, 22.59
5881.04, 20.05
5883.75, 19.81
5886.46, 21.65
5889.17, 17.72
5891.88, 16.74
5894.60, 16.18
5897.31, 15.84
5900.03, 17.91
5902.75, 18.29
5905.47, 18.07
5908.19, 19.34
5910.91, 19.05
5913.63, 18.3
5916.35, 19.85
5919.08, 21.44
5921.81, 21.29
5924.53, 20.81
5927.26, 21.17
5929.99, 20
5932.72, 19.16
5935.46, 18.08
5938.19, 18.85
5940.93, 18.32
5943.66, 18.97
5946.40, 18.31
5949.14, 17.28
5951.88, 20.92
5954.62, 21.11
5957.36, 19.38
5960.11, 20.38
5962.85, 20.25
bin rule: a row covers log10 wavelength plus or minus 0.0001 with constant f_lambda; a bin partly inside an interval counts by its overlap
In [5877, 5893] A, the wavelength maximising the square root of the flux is 5878.33 A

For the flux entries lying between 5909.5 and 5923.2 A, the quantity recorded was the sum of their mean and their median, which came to 40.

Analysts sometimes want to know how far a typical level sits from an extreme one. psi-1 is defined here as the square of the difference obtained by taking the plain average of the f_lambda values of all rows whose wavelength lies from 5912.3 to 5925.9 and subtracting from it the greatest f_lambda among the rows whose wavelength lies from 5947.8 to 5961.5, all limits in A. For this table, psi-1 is 0.6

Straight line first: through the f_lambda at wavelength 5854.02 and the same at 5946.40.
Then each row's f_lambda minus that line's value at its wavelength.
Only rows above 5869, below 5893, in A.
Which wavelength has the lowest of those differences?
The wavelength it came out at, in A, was 5891.88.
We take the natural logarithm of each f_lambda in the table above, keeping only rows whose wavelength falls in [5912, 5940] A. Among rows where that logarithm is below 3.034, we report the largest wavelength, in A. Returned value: 5938.19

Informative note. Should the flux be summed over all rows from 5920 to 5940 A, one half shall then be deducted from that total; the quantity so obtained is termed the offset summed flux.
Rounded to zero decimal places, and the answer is 139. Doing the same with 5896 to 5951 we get 380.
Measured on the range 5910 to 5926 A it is 120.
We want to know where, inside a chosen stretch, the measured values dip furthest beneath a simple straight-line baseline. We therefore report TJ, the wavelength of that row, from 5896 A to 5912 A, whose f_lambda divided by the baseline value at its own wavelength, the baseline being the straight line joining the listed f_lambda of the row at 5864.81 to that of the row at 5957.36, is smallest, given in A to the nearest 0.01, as 5897.31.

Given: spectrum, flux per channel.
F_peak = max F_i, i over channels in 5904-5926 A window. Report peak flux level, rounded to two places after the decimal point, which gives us 21.44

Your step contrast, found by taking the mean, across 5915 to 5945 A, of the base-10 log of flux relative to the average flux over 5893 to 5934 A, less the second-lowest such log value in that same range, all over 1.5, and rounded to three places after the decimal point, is 0.022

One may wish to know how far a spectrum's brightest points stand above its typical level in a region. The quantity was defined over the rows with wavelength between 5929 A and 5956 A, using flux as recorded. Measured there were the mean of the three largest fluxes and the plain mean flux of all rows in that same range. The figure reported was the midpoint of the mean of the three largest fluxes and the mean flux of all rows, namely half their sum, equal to 19.9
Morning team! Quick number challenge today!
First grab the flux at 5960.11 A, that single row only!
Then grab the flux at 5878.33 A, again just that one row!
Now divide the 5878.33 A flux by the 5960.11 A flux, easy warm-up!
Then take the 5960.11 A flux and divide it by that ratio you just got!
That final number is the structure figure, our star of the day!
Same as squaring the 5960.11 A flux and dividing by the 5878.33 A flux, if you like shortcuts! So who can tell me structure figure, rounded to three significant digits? 18.4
